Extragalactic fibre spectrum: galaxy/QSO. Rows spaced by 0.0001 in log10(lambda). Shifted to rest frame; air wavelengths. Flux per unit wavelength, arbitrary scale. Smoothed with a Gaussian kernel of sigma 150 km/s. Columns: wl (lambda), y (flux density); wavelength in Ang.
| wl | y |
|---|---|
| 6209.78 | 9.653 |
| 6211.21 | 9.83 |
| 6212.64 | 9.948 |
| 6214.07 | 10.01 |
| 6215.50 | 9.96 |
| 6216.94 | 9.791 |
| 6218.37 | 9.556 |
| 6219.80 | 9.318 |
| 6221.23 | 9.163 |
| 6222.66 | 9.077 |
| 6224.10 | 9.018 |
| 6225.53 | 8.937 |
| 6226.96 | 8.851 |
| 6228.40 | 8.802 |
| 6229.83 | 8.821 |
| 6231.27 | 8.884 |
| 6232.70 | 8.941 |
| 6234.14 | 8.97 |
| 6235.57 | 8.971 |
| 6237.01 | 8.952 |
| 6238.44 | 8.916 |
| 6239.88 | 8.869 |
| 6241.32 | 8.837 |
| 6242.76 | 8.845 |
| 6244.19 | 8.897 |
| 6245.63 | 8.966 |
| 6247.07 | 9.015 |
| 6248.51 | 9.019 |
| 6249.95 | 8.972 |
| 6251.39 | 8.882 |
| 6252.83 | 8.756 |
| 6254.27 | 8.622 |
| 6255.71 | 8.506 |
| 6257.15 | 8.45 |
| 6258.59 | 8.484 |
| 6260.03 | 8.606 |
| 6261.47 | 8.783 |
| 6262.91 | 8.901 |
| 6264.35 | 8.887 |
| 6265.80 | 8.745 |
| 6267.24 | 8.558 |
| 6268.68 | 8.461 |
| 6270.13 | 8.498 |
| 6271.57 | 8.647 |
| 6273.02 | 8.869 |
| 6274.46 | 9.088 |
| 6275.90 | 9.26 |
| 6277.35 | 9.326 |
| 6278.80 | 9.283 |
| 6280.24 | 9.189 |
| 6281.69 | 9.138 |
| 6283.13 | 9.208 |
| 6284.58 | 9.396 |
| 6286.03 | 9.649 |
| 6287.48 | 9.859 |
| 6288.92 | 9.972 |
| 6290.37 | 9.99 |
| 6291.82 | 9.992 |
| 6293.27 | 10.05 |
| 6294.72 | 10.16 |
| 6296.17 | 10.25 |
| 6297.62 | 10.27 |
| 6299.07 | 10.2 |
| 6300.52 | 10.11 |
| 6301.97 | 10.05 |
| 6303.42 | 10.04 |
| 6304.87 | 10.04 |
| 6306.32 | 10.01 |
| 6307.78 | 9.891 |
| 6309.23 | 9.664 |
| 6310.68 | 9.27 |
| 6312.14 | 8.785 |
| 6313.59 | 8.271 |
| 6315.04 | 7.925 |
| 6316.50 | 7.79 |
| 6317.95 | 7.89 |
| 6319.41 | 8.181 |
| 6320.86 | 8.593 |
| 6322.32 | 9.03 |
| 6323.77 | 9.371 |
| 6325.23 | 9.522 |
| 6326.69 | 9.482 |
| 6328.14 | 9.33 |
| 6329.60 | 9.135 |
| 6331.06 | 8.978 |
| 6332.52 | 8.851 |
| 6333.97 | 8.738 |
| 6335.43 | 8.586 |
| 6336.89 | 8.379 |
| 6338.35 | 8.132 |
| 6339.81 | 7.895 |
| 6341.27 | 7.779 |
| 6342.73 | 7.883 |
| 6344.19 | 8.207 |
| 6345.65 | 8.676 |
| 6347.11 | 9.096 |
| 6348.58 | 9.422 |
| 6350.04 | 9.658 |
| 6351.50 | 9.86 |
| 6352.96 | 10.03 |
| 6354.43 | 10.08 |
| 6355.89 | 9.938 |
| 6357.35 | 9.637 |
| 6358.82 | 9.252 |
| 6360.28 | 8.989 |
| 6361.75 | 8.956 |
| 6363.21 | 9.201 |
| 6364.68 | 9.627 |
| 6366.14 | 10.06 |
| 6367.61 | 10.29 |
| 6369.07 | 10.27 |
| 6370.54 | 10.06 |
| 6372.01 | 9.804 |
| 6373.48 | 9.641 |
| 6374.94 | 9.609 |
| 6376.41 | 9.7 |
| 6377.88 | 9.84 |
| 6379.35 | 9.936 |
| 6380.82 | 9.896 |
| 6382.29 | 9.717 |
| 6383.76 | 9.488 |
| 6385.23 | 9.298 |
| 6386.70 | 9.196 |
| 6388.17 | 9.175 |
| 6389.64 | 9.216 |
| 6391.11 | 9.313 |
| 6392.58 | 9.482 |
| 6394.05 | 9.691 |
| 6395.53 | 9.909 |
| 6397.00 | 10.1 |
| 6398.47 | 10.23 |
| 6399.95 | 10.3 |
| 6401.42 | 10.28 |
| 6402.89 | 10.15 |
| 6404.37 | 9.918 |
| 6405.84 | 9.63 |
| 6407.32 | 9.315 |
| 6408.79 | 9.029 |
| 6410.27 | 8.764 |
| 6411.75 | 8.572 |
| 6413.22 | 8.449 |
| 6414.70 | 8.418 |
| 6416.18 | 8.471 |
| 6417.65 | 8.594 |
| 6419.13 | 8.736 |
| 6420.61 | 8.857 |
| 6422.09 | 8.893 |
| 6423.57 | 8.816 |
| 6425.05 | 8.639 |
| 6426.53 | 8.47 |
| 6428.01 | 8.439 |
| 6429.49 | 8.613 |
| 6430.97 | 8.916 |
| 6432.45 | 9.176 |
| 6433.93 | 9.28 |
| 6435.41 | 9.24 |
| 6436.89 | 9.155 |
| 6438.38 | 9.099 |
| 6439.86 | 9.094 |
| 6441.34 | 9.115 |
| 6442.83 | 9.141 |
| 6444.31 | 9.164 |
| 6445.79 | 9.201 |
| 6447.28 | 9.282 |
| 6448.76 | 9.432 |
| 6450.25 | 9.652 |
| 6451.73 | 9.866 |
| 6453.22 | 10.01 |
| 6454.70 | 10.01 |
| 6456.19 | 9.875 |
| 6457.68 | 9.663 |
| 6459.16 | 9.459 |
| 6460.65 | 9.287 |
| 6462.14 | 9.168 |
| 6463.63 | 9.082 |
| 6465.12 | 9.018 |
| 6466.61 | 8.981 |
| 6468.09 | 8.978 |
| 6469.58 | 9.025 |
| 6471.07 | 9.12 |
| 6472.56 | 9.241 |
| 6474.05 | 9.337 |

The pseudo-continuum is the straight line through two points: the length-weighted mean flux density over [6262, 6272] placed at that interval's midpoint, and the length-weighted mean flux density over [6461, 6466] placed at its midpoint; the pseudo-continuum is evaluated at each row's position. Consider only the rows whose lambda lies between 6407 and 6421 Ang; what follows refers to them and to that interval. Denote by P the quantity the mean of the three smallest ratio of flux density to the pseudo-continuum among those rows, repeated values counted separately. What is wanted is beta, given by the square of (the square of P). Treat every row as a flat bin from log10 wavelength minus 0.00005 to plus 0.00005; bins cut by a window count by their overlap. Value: 0.78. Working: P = 0.94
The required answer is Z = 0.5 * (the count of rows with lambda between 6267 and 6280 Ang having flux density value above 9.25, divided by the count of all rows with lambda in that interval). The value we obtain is 0.17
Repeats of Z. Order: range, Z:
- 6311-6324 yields 0.06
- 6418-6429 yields 0.00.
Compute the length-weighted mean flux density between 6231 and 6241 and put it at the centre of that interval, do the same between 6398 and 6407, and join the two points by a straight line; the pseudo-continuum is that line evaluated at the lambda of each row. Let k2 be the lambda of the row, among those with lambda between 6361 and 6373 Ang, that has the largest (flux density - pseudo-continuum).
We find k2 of 6367.61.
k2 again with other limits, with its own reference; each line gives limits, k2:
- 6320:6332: 6325.23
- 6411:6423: 6422.09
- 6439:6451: 6450.25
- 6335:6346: 6345.65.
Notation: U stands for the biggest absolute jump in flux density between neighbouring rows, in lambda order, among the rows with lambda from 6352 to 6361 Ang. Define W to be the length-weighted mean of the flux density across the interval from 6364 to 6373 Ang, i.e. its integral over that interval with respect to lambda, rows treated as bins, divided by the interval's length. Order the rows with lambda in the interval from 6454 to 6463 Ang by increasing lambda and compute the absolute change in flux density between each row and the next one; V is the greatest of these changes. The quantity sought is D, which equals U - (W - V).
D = -9.4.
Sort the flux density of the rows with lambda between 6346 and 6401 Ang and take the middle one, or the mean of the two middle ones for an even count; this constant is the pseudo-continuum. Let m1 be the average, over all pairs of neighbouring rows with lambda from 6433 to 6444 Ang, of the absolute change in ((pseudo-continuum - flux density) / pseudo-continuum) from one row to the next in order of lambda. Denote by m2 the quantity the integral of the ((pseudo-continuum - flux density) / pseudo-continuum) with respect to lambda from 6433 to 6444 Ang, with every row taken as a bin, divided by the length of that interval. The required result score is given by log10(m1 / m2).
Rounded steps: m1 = 0.004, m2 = 0.055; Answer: -1.14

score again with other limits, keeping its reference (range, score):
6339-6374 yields -0.16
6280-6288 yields -0.26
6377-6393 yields -0.20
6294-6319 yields -0.19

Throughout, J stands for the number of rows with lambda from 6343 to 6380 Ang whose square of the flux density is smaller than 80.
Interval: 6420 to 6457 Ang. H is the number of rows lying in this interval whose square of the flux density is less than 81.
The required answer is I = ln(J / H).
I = -1.4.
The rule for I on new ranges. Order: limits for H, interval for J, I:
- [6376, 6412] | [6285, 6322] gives 1.3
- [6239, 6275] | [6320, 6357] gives -0.7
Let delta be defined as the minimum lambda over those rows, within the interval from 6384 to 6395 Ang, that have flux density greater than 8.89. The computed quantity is 6385.23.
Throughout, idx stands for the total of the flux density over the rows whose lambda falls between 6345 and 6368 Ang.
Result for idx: 153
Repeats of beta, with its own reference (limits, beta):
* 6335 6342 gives 0.65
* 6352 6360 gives 1.38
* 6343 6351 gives 0.92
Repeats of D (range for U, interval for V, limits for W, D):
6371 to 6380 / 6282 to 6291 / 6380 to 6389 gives -9.0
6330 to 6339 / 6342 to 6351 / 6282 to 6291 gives -8.9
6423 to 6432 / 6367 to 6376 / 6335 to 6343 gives -7.5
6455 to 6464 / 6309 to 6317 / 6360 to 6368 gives -8.8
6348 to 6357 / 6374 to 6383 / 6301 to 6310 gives -9.5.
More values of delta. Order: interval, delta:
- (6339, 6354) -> 6347.11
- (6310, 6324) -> 6310.68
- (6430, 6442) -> 6430.97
